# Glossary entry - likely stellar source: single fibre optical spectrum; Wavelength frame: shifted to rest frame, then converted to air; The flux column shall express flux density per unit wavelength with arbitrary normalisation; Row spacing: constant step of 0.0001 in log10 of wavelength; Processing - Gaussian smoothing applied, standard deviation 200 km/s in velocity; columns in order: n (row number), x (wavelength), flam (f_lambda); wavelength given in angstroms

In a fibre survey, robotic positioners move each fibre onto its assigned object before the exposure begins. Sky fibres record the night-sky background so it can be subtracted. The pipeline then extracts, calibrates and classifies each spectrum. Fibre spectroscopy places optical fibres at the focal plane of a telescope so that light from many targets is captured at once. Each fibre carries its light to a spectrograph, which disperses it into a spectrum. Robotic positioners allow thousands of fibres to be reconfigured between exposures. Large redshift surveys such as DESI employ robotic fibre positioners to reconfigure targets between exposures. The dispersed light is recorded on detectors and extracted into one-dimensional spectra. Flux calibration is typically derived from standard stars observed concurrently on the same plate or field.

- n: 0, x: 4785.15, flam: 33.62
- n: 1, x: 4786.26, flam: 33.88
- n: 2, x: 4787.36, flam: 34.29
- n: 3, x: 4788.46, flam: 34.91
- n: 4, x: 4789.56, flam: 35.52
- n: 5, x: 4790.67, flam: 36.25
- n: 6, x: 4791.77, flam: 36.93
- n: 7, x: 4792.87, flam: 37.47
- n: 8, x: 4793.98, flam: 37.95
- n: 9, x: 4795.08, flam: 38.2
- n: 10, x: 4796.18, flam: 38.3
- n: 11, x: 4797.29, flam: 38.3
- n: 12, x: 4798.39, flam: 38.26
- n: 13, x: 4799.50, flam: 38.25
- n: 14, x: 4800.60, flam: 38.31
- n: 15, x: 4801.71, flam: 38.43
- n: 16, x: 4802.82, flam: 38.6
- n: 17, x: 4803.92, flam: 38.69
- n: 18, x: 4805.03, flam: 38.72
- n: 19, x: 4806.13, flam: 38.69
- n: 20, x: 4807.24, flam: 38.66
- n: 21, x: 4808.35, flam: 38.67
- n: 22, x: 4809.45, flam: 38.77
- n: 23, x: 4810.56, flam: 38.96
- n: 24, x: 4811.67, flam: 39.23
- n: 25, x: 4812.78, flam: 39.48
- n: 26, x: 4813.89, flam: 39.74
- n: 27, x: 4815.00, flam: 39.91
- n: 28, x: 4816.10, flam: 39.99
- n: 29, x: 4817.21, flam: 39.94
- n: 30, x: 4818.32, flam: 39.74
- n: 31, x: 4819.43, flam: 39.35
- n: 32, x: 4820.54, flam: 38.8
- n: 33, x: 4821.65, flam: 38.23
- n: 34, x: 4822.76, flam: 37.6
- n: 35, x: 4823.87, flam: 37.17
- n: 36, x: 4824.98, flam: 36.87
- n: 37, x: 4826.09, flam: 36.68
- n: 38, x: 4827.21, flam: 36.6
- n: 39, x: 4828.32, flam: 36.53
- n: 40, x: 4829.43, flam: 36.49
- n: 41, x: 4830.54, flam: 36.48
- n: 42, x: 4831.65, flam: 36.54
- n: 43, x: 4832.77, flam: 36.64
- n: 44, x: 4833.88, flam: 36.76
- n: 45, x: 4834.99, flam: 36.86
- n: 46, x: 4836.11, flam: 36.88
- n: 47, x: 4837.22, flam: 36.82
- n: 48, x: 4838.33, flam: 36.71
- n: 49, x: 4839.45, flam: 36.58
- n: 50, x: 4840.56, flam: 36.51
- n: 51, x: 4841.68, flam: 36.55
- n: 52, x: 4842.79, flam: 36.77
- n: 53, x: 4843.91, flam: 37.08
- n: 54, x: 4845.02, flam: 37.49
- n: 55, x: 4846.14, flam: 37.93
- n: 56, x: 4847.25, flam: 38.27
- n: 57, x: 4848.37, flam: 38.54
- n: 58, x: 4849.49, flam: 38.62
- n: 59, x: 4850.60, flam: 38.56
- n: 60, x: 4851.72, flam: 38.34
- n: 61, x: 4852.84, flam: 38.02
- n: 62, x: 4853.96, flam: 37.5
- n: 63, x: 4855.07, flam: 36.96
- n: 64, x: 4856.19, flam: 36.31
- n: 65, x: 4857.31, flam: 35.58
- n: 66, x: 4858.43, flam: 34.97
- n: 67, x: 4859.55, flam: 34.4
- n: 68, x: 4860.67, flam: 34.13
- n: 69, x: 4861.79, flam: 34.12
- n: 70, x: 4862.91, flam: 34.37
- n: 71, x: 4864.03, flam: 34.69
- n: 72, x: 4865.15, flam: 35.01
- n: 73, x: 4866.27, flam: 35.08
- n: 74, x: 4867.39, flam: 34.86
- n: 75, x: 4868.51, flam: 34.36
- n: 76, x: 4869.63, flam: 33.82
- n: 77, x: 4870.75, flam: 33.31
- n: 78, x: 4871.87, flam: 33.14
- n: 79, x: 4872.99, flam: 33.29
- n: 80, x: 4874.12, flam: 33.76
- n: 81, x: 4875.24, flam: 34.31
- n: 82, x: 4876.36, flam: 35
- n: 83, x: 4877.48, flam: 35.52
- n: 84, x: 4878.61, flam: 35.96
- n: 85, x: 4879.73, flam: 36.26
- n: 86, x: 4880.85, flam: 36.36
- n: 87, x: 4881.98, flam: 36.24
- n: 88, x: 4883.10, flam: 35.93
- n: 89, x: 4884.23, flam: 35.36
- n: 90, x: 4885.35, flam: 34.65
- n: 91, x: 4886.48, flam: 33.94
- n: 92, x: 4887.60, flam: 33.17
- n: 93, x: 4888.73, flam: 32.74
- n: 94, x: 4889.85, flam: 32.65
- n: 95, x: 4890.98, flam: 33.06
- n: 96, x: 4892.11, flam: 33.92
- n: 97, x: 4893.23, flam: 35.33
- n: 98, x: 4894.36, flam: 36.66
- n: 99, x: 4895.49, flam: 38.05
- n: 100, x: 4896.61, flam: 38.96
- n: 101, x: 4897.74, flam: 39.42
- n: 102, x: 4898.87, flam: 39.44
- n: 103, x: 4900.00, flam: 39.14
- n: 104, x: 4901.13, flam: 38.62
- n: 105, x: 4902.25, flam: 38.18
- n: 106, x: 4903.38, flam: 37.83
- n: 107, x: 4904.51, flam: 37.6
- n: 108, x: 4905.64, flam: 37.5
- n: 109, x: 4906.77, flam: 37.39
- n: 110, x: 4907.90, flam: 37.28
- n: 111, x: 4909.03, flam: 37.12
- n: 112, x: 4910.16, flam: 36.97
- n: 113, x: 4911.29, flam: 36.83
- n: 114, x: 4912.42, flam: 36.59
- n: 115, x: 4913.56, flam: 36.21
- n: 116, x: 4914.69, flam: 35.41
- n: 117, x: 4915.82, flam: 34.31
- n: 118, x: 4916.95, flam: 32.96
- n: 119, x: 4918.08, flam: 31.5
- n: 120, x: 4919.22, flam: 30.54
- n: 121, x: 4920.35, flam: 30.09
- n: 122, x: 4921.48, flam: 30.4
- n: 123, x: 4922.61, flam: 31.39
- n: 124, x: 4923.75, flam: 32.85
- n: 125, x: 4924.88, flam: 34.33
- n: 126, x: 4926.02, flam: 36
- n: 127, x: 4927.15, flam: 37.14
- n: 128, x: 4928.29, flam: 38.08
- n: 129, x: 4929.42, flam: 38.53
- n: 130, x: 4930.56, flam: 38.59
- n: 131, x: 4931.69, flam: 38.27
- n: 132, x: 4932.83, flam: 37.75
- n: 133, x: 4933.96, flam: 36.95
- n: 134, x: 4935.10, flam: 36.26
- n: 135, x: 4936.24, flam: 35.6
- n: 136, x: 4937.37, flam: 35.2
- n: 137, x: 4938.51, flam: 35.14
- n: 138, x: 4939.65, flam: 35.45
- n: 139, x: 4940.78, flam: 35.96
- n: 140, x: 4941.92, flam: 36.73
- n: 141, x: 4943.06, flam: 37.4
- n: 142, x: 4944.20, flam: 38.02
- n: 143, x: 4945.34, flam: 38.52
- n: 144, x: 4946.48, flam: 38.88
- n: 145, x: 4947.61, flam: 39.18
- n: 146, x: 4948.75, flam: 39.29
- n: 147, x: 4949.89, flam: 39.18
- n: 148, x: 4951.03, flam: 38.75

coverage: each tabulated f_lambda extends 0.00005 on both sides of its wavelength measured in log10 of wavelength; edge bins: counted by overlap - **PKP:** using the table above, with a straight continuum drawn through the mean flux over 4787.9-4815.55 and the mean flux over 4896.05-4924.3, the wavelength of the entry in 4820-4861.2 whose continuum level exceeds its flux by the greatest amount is 4860.67 angstroms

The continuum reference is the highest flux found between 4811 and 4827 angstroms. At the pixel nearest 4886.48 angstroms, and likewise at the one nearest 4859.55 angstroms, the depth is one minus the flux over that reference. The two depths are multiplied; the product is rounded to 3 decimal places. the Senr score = 0.021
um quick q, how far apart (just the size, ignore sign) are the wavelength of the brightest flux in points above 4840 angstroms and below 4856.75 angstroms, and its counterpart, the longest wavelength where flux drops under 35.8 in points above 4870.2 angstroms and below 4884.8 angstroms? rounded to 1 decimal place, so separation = 34.7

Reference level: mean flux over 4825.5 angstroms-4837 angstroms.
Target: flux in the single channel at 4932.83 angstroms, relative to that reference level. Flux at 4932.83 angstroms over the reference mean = 1.03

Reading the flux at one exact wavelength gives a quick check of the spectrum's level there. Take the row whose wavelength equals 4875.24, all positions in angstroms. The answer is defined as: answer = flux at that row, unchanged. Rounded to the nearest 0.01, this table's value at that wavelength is 34.31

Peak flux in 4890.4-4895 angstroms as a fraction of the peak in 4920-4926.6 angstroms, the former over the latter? 1.02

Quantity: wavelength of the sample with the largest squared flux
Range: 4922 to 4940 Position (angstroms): 4930.56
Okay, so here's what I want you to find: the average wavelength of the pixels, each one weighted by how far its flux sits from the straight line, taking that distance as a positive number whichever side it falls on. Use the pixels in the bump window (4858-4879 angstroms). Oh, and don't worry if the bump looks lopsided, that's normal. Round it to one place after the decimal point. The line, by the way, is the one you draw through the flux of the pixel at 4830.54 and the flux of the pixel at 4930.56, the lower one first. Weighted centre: 4868.7 angstroms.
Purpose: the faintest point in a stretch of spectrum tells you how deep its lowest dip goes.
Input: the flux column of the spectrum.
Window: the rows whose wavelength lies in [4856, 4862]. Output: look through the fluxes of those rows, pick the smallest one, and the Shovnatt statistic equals 34.12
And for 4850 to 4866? 34.12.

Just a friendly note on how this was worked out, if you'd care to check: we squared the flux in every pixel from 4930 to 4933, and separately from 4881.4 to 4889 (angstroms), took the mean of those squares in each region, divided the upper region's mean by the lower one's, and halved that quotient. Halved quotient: 0.610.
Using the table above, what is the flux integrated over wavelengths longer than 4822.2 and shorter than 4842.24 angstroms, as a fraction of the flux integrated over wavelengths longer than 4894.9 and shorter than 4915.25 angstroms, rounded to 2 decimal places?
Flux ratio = 0.96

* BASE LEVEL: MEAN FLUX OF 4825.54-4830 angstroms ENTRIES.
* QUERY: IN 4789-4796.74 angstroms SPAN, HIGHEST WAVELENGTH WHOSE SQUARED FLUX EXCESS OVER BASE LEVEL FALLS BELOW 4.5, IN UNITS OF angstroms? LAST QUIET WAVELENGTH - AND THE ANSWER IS 4796.18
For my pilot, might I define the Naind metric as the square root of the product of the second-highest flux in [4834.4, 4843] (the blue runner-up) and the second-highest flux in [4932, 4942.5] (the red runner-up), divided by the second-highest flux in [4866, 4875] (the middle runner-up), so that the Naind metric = 1.06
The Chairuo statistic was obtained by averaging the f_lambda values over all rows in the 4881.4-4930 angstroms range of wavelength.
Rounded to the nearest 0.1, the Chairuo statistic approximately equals 35.6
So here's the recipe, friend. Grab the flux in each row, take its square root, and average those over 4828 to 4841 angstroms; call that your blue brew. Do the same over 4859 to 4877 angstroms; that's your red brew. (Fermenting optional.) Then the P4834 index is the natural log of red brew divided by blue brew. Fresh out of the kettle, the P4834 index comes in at -0.034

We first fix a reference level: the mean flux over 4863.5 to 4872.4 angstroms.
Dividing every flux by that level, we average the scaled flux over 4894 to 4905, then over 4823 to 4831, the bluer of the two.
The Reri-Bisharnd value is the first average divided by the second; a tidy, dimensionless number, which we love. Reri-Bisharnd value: 1.05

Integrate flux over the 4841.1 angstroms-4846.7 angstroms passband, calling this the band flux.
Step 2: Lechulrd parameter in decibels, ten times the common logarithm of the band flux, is 23.2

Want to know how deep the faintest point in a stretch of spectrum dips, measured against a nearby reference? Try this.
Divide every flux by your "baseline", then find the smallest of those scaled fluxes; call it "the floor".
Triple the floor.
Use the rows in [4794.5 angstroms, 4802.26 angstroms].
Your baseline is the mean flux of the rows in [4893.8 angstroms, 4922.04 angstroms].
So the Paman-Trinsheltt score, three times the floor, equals 3.17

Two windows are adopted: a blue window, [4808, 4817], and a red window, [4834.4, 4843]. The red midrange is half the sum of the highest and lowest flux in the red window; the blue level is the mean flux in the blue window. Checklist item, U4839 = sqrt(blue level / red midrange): 1.04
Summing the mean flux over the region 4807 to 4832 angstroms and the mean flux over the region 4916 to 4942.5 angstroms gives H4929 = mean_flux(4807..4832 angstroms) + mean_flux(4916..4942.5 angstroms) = 73.3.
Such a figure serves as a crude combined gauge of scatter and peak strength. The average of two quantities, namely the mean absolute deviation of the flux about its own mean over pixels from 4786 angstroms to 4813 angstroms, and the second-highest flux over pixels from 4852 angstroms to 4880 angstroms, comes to 19.3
